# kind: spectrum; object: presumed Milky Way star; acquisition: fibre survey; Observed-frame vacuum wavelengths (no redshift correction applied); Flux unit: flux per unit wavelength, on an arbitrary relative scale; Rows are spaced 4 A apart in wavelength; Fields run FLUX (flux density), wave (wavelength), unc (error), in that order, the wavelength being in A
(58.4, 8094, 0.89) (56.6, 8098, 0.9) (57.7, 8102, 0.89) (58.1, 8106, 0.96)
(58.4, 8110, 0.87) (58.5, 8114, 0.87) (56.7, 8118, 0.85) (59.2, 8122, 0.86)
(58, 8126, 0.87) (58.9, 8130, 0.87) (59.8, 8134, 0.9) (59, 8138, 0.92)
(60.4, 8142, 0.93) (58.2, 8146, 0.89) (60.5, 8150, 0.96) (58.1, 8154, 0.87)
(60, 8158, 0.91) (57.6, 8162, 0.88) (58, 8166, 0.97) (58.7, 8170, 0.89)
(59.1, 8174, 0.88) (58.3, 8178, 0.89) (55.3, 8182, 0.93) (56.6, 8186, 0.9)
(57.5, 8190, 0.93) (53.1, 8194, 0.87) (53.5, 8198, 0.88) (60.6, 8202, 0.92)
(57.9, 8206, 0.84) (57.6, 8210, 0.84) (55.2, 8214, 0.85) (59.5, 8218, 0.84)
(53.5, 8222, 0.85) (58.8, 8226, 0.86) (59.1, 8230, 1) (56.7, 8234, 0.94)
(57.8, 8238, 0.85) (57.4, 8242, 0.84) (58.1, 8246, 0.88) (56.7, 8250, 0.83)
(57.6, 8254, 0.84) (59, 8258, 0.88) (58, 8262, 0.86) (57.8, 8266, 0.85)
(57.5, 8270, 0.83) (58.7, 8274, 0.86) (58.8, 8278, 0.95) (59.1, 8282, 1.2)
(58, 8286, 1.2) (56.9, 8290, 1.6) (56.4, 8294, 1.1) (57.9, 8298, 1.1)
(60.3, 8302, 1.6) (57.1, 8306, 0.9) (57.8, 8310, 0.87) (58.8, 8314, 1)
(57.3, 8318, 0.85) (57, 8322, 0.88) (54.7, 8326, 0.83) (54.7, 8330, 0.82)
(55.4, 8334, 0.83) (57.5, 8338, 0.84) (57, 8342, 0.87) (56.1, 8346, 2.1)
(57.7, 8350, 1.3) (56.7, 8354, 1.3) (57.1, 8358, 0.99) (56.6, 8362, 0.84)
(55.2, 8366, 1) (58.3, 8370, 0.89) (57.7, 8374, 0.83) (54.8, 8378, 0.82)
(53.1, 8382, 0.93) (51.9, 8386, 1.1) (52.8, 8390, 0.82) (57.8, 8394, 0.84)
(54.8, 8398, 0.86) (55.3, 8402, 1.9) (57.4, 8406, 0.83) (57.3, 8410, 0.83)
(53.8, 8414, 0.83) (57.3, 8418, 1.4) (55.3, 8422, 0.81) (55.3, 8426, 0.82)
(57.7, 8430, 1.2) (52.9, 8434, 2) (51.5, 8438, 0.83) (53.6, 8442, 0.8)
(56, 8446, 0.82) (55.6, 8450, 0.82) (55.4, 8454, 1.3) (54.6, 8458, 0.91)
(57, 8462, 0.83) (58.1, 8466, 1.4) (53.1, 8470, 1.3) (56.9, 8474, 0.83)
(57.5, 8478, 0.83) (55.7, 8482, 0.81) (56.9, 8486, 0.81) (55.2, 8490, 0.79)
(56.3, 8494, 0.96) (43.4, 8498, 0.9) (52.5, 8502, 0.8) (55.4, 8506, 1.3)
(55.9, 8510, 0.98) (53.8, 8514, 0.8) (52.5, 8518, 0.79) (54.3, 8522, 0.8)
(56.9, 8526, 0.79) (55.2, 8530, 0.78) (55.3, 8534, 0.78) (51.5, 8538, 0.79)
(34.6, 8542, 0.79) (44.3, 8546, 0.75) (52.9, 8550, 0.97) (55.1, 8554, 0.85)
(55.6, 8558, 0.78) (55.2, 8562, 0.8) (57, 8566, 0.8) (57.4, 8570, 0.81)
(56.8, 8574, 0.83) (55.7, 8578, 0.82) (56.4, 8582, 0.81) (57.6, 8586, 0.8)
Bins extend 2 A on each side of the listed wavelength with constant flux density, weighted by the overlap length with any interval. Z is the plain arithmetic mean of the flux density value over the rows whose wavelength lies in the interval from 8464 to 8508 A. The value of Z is 54.6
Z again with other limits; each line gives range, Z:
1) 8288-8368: 56.9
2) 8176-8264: 57.2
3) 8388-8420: 55.8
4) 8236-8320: 58.0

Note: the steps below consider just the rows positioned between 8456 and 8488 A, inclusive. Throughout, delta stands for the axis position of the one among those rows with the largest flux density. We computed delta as 8466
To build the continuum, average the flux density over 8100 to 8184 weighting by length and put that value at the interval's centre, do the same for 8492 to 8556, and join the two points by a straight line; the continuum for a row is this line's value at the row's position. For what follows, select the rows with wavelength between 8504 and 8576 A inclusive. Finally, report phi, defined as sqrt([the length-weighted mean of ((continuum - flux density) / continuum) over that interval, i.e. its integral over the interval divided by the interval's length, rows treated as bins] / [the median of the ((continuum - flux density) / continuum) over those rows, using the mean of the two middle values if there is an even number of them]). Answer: 0.70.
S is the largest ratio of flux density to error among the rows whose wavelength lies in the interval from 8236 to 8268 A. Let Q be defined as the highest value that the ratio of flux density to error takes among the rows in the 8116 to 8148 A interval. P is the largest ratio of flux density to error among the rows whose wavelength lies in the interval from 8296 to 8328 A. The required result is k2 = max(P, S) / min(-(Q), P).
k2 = -1.00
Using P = 67.4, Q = 68.8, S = 69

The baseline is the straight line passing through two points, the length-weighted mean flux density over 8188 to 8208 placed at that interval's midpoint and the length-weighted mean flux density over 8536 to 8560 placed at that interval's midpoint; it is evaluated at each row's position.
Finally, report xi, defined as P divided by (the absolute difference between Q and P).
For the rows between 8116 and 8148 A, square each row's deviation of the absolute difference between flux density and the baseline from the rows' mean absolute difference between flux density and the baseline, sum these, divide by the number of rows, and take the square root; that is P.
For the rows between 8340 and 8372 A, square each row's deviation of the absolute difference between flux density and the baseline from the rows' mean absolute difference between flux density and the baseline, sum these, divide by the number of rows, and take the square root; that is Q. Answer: 4.7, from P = 0.8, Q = 0.92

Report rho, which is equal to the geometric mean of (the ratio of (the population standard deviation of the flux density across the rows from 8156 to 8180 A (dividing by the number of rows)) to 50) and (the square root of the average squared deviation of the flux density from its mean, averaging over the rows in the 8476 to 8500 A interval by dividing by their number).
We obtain 0.28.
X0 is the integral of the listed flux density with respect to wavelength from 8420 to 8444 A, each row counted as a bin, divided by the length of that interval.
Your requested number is 54.4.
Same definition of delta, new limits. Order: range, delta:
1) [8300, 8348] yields 8302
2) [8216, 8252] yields 8218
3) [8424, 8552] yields 8466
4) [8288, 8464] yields 8302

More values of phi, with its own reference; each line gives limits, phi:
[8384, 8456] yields 0.92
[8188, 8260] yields 0.48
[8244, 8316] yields 1.04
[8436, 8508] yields 0.84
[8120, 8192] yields 0.97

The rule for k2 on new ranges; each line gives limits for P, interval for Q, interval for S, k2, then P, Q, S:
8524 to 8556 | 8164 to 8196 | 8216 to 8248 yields -1.07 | 72.0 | 67.2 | 71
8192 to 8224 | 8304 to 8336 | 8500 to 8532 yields -1.07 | 70.8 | 67.4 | 72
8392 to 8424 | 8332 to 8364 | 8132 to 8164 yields -1.01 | 69.2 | 68.5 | 67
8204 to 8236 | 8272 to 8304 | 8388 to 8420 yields -1.04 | 70.8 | 68.3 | 69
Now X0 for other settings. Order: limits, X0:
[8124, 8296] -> 57.8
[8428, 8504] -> 54.7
